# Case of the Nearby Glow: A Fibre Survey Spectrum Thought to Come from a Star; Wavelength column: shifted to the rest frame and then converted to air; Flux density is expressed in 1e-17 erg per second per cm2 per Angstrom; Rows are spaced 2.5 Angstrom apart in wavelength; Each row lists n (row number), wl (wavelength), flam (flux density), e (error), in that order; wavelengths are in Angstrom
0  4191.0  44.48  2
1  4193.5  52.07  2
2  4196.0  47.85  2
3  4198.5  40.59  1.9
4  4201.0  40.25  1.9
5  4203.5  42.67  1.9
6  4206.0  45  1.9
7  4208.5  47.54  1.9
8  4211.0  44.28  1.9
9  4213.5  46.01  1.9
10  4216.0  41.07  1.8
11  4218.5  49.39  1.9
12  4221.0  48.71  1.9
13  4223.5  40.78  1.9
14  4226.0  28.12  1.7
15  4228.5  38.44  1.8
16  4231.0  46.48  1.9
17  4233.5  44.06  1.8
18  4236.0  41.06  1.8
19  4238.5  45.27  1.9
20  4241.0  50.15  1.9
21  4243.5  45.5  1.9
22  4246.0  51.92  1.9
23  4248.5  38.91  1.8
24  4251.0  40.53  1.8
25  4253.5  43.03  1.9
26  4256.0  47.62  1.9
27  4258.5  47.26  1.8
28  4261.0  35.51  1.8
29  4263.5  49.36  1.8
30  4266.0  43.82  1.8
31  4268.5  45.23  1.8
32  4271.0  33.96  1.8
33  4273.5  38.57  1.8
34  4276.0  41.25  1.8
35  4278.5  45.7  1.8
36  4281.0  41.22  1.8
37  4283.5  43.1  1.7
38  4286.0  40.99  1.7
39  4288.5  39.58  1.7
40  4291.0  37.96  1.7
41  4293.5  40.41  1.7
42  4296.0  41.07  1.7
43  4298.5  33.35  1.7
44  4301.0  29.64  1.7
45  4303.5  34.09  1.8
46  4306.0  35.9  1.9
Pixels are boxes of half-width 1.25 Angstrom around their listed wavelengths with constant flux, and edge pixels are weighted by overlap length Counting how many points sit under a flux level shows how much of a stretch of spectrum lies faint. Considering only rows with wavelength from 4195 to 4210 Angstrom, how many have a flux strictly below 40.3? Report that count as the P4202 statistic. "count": 1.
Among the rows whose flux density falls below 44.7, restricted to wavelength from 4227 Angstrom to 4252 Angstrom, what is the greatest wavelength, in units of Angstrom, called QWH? 4251.0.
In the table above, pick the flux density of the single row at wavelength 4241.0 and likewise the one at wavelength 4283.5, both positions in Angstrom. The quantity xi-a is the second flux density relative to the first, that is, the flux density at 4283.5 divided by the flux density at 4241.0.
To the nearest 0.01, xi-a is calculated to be 0.86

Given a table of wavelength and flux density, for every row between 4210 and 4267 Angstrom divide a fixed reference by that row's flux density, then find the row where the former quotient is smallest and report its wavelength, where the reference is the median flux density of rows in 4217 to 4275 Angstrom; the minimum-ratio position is 4246.0 Angstrom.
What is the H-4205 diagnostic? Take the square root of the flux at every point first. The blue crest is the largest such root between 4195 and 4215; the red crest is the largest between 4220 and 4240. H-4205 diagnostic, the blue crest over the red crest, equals 0.991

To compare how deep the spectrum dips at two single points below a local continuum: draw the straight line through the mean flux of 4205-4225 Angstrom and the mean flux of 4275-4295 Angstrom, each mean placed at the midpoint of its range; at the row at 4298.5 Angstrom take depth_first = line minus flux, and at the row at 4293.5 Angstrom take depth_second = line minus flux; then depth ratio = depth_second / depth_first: 0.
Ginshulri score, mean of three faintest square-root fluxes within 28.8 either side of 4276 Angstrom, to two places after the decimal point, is 5.68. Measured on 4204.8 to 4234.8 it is 5.96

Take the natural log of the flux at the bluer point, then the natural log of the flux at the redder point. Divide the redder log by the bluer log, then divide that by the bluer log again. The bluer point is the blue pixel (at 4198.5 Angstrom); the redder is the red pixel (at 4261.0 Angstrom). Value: 0.260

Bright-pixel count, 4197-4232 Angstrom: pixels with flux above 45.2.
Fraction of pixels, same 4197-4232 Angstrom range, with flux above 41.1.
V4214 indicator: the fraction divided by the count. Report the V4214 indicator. 0.114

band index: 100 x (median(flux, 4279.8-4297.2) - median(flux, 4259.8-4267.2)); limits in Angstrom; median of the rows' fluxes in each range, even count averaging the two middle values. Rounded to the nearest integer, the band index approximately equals -283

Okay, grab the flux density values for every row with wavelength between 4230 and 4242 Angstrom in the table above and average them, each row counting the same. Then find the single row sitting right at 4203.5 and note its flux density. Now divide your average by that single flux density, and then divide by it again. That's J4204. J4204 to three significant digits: 0.0249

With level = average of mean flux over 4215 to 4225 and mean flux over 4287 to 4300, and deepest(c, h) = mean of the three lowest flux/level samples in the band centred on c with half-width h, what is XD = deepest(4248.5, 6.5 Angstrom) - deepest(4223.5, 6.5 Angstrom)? 0.12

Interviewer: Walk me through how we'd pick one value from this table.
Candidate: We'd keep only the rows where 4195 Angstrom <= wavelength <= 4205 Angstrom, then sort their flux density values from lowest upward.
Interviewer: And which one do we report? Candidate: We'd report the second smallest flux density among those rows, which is 40.59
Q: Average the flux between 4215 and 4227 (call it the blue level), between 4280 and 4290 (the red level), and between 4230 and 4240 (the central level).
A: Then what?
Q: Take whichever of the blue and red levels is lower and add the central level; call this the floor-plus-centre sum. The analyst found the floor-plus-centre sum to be 85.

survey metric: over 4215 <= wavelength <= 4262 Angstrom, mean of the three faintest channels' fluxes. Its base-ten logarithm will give 1.53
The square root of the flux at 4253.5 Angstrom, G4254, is 6.6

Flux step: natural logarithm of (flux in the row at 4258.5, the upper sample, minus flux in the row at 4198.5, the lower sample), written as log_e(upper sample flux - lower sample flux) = 1.9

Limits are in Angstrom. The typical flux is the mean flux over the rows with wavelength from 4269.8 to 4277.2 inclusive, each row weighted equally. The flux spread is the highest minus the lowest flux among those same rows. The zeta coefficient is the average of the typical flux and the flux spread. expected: 22.6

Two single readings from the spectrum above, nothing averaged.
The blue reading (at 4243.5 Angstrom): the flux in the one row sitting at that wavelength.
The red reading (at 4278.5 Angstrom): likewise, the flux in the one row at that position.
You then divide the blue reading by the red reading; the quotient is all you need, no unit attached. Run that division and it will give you 1.00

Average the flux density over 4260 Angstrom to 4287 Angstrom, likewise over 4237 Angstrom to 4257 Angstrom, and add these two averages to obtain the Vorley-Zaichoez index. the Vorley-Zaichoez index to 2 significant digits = 87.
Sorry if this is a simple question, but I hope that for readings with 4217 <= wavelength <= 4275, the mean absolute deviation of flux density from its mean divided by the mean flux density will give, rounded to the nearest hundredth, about 0.11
